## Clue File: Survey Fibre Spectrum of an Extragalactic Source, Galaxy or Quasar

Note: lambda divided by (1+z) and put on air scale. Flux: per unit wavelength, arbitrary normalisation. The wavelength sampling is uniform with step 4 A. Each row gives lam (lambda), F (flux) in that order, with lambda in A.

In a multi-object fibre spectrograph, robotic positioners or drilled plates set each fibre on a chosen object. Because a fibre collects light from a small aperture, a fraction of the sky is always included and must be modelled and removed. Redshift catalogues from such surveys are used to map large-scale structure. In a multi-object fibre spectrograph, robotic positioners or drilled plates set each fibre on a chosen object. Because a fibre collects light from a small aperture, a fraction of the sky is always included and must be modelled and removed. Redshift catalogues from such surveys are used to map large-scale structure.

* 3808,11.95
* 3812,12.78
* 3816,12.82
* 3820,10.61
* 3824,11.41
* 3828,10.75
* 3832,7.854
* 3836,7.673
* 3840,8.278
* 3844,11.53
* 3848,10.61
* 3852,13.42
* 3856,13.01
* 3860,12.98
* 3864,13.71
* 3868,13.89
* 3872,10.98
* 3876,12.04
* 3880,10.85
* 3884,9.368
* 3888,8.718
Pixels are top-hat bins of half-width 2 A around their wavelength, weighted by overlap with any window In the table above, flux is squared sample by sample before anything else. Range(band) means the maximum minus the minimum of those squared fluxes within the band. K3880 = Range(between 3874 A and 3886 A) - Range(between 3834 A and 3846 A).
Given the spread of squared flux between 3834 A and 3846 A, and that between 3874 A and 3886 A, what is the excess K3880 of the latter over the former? -17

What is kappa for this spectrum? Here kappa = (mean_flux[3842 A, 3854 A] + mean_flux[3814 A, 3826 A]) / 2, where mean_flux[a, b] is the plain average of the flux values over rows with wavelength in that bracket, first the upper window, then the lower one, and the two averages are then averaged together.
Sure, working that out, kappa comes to 11.7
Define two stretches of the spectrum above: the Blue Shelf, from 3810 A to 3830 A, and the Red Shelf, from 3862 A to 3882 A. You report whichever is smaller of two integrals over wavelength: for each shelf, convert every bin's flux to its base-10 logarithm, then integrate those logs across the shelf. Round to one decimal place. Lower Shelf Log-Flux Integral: 21.3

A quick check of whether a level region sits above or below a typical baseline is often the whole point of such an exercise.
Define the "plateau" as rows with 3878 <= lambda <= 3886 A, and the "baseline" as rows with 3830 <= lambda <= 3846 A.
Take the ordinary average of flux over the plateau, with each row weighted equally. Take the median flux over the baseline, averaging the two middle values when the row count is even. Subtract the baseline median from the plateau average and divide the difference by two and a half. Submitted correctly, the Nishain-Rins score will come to 0.82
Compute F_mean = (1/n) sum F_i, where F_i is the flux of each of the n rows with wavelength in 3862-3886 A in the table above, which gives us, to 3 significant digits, 11.8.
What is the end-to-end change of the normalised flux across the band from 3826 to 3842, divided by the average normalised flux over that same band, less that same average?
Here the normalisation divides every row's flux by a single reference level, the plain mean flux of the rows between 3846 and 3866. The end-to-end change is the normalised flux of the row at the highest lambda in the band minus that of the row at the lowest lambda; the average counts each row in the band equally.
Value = -0.96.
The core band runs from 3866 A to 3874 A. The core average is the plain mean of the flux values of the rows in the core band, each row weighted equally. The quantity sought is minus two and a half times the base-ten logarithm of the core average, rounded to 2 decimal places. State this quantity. -2.74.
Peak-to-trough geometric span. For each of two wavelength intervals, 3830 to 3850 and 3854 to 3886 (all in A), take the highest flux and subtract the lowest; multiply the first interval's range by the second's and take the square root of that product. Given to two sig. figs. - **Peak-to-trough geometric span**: 4.2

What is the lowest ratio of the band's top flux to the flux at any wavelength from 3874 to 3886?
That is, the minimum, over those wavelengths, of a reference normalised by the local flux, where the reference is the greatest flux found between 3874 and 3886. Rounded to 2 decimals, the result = 1.00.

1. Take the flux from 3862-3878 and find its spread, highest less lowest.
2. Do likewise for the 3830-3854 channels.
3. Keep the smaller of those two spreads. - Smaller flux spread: 2.9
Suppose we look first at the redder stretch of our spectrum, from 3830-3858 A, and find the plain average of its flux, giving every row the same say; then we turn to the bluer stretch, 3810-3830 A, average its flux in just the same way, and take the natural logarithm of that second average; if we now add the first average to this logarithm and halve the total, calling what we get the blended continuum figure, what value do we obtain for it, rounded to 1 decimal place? 6.4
